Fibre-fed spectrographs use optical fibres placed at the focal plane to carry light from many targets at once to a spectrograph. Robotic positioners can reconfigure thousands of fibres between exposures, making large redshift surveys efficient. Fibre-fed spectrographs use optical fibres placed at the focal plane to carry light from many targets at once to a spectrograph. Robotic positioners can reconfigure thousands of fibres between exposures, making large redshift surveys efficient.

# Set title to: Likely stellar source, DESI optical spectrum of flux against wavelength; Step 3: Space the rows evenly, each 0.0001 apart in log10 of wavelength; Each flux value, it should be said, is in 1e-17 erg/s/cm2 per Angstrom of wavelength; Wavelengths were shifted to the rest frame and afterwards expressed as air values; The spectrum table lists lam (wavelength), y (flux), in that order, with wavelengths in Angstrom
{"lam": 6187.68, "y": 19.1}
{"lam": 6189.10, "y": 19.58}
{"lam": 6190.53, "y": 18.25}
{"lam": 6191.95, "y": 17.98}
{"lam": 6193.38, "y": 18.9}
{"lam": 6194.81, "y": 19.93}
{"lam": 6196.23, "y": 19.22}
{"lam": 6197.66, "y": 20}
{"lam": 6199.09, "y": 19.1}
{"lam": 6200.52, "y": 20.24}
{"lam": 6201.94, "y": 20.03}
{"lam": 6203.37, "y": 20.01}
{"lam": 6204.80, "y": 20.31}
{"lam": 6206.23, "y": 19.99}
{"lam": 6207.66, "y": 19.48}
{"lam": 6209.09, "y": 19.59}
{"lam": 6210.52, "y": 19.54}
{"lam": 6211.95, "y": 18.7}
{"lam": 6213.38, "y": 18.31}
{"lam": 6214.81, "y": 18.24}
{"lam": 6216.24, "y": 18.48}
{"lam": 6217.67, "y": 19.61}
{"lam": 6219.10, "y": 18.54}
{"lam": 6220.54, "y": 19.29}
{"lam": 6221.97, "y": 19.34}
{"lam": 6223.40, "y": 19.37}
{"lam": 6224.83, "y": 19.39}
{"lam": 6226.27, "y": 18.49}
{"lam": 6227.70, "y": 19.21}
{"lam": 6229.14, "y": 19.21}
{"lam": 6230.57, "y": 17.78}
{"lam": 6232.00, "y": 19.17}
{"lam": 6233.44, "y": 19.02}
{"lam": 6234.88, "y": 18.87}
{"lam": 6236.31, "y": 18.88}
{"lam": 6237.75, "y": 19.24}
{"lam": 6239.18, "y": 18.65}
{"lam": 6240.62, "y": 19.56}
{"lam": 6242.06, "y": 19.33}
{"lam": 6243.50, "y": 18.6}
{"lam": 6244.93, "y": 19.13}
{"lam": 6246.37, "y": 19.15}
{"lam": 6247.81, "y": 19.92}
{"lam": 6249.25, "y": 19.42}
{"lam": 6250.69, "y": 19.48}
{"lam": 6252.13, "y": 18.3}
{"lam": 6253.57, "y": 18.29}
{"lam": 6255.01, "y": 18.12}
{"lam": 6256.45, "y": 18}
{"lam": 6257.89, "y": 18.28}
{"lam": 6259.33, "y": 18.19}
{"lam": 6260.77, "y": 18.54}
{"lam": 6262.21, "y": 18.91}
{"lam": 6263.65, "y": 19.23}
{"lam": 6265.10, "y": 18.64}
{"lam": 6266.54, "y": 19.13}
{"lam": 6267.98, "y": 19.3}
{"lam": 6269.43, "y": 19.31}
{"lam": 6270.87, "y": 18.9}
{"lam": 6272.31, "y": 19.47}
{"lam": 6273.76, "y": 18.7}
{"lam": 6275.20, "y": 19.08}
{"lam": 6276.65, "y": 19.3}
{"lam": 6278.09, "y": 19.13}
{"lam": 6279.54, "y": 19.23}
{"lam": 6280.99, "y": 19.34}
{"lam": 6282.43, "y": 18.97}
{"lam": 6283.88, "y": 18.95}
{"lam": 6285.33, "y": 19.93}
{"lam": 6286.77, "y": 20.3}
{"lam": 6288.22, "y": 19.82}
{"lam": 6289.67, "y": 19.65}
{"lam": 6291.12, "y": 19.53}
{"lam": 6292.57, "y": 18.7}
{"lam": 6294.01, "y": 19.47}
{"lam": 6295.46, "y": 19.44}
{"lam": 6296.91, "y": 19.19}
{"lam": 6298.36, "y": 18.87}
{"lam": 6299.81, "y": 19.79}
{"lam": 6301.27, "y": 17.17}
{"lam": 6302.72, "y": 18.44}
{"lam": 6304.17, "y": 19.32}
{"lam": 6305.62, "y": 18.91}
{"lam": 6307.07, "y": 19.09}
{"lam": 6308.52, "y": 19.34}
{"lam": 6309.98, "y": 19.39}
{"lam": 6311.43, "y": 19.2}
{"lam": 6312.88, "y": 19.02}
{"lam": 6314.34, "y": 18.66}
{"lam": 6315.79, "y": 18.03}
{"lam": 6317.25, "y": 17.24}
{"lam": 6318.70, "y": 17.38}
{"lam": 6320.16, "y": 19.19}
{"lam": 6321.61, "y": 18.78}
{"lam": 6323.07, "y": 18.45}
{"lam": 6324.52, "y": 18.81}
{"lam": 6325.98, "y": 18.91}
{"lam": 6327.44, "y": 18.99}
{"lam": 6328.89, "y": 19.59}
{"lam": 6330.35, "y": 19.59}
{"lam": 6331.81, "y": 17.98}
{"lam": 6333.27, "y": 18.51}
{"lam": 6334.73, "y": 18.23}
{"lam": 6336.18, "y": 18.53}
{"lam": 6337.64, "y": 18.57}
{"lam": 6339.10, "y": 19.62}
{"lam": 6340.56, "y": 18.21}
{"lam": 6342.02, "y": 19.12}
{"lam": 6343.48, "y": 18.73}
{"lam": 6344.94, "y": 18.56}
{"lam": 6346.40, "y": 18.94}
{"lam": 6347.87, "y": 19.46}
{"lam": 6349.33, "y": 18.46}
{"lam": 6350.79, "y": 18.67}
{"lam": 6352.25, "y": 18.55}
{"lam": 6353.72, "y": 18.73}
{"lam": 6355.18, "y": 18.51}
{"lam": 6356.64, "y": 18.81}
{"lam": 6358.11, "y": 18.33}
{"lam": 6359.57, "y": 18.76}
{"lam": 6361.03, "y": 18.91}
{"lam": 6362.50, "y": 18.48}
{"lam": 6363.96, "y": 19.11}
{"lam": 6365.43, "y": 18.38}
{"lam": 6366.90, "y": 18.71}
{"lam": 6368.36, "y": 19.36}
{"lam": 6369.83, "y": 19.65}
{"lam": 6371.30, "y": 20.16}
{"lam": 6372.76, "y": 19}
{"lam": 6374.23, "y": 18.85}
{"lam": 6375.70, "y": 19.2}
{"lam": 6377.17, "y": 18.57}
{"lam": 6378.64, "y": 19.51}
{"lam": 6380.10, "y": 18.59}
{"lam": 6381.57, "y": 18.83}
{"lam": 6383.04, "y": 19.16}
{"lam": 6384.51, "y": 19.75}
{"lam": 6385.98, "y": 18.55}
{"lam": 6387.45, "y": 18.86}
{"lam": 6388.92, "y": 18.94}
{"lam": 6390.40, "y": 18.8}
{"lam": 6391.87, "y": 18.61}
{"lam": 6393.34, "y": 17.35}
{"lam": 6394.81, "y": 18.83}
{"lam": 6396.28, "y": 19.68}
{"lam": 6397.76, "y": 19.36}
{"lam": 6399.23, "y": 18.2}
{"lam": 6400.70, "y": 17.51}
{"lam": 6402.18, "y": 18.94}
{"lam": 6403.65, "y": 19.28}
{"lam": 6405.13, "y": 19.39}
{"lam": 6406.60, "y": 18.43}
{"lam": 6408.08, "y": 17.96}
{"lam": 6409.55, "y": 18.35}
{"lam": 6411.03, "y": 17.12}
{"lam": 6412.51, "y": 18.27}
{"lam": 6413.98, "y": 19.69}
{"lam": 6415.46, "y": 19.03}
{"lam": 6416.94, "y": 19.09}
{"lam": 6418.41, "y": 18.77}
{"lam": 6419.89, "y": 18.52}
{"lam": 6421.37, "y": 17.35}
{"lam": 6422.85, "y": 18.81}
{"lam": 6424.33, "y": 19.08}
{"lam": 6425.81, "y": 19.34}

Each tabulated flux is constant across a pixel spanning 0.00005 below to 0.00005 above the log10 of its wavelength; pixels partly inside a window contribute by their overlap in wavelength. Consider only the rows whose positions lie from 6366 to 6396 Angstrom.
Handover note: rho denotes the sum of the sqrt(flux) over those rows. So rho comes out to 87.09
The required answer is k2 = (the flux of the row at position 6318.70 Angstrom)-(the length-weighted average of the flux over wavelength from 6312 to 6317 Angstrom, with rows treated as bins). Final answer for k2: -1.1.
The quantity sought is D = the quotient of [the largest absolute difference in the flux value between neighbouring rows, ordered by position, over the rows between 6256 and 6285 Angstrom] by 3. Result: 0.26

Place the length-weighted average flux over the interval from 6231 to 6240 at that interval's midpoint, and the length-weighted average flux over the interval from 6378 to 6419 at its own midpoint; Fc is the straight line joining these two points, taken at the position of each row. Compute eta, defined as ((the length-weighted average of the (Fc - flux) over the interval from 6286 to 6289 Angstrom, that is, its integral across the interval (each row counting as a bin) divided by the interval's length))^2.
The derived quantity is 1.37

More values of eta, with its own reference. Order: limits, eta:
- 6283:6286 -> 0.27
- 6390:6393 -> 0.06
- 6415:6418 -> 0.09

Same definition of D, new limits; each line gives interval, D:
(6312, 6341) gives 0.60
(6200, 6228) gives 0.38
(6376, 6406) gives 0.49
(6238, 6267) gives 0.39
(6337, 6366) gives 0.47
